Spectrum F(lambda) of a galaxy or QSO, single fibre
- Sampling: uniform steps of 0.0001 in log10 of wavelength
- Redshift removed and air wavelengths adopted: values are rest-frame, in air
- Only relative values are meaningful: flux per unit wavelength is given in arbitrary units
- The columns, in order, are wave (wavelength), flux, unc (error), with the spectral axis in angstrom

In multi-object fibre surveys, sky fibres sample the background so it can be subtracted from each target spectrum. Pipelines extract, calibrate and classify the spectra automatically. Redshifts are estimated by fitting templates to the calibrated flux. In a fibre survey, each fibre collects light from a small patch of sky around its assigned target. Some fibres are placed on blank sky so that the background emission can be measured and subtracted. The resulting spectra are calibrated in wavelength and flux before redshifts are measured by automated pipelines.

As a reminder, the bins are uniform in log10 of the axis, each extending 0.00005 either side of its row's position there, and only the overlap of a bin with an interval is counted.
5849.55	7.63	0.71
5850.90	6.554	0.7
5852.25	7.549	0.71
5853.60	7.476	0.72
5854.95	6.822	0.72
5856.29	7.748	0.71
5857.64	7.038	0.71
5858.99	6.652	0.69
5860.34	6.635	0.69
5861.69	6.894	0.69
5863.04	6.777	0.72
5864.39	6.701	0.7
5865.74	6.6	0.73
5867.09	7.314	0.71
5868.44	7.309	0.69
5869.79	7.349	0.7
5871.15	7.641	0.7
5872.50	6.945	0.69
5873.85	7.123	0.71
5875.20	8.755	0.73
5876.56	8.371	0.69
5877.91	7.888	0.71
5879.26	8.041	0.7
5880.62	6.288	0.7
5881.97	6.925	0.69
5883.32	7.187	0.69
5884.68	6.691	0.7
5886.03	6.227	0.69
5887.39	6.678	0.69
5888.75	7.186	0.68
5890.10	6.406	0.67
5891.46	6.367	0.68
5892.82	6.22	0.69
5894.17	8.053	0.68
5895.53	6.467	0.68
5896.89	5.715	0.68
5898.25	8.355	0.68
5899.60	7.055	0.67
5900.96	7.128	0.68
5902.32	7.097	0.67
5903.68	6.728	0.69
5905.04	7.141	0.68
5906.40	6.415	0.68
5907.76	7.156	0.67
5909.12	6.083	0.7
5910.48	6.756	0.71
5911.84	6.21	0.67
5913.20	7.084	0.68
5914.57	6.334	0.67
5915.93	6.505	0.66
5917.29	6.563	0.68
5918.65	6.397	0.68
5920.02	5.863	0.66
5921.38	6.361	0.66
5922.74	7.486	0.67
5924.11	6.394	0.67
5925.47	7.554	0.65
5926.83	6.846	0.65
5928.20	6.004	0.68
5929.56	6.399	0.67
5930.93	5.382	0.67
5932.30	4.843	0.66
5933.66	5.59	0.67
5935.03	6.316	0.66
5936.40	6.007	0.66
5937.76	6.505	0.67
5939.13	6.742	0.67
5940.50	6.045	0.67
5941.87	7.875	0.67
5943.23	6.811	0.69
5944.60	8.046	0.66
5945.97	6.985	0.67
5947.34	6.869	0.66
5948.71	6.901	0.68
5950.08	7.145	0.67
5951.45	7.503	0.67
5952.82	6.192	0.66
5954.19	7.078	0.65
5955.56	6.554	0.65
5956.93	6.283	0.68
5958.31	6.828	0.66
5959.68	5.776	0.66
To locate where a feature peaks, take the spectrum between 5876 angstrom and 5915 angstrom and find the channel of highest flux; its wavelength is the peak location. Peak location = 5876.56 angstrom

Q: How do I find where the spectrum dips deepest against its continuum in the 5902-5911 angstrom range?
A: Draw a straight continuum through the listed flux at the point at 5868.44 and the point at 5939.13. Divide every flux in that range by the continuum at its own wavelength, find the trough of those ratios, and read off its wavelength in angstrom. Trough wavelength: 5909.12 angstrom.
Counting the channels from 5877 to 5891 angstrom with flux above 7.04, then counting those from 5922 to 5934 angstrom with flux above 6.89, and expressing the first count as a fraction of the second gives 2.00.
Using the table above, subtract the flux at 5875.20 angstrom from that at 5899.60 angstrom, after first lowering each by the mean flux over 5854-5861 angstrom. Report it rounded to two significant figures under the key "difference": -1.7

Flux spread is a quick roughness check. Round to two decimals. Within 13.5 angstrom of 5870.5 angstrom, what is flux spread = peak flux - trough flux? 2.47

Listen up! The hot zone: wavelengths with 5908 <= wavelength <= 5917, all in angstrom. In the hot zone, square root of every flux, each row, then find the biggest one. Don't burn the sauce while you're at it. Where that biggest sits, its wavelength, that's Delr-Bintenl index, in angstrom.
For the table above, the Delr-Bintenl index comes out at 5913.20 angstrom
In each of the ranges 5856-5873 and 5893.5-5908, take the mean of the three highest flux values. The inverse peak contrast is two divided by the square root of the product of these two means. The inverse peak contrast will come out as 0.259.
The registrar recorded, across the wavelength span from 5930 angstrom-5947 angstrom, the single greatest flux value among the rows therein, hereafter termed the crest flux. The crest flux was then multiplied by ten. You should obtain 80.5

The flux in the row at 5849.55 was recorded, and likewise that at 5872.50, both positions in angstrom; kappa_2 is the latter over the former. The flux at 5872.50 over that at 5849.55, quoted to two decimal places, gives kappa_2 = 0.91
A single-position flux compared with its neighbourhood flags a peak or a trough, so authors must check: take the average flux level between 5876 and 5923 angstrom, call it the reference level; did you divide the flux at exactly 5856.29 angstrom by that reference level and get 1.13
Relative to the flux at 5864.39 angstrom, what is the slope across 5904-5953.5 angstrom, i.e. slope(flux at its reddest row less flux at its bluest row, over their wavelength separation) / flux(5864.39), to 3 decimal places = -0.003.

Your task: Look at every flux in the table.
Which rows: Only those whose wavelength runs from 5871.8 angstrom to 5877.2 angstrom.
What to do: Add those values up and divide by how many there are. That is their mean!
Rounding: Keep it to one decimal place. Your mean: 7.8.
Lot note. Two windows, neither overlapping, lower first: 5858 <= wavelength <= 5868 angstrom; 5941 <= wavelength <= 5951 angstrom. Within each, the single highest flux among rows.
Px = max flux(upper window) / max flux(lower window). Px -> 1.10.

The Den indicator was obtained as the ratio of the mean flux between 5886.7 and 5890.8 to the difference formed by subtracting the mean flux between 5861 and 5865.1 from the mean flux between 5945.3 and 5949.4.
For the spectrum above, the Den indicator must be 53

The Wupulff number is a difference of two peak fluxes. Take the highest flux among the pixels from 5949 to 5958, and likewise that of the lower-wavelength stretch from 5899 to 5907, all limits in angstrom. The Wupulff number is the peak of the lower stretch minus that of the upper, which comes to -0.4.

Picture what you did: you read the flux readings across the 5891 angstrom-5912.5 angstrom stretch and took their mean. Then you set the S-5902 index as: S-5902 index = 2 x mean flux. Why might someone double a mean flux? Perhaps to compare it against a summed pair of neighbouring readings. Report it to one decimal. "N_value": 13.6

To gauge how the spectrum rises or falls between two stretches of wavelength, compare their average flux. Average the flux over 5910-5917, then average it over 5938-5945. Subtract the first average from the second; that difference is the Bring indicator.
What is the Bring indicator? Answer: 0.5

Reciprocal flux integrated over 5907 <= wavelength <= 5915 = 1.2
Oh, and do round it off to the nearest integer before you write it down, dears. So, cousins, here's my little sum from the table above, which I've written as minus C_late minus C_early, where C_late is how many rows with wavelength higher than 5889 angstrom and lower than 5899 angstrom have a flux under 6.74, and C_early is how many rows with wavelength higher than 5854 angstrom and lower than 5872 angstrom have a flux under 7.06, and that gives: -13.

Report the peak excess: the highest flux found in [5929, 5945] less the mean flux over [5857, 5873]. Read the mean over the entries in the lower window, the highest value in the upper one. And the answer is 1.06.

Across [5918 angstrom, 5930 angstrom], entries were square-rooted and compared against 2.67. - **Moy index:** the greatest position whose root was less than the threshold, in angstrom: 5929.56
